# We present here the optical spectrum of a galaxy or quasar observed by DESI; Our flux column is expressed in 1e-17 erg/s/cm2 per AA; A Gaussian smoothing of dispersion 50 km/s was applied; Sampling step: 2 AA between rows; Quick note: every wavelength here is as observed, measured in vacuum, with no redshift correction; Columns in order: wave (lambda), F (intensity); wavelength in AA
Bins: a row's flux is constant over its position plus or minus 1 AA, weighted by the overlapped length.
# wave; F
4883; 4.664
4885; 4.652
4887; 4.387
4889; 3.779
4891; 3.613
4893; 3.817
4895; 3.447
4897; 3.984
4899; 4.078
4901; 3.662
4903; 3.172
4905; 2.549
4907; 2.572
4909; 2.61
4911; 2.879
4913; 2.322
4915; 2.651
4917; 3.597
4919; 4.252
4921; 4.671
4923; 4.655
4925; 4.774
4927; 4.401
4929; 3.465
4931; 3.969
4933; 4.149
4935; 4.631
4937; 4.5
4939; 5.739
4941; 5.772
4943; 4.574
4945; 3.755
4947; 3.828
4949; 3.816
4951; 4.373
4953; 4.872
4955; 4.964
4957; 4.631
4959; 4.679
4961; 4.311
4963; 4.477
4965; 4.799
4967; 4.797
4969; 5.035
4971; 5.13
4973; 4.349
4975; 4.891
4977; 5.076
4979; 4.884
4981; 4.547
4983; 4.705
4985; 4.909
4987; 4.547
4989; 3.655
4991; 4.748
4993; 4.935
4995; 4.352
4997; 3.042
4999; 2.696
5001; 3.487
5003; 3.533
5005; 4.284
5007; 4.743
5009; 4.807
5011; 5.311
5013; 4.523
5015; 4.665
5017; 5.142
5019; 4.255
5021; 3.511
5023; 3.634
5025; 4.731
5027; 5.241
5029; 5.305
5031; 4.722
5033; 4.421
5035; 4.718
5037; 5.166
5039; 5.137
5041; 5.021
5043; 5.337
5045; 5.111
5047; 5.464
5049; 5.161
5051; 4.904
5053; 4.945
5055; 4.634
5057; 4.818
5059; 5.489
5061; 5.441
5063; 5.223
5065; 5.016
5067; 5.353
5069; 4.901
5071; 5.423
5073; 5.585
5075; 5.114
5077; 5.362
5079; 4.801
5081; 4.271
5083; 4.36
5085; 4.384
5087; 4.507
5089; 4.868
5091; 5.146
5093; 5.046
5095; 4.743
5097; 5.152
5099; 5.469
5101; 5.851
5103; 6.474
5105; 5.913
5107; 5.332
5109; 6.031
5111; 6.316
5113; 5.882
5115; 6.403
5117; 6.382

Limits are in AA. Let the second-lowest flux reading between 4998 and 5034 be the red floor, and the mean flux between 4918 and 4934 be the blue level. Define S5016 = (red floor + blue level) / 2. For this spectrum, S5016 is 3.9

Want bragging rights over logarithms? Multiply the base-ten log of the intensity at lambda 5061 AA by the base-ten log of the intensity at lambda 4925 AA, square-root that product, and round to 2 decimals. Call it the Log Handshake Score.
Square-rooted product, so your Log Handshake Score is 0.71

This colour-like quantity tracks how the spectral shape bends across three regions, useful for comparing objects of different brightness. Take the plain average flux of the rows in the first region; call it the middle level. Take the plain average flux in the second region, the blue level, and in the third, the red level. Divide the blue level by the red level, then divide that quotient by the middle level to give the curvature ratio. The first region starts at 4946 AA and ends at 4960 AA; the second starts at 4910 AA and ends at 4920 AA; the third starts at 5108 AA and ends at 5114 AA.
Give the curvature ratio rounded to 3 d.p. 0.116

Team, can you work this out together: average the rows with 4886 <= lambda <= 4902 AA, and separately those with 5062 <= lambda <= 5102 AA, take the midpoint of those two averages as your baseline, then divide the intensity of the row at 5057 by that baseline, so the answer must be 1.09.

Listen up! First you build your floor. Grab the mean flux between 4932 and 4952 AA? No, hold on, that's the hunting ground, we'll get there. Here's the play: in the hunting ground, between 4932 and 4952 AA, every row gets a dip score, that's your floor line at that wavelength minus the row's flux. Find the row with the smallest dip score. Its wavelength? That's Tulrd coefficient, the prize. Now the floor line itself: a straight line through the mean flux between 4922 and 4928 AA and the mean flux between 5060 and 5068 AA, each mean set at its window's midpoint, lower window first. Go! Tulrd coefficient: 4941 AA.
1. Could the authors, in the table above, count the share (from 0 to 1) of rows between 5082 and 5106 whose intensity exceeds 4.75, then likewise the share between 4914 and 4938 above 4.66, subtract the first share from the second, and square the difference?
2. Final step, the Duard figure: 0.25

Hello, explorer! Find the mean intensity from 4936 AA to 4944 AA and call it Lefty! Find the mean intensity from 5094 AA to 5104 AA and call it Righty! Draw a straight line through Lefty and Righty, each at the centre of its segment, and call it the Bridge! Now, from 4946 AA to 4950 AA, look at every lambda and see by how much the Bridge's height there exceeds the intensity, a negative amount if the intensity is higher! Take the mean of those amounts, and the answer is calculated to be 1.3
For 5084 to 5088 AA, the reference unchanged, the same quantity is 1.1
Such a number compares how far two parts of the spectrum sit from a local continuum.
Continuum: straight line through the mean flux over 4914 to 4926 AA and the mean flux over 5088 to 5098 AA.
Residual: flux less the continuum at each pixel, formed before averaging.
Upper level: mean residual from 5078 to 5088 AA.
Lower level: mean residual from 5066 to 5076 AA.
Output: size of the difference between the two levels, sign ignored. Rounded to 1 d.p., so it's 0.9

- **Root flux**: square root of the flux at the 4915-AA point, 1.6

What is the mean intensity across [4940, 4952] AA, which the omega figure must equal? 4.4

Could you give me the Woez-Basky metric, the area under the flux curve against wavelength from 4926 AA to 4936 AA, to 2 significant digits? 41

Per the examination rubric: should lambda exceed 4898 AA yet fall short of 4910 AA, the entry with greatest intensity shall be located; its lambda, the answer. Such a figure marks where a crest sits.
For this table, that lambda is 4899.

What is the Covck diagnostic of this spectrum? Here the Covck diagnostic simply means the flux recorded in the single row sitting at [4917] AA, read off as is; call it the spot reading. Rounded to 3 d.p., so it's 3.597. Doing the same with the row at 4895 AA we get 3.447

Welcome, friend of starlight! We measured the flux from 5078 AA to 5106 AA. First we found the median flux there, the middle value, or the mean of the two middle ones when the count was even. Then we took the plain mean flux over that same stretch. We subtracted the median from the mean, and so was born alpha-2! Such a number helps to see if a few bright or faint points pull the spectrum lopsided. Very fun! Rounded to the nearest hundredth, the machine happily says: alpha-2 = 0.11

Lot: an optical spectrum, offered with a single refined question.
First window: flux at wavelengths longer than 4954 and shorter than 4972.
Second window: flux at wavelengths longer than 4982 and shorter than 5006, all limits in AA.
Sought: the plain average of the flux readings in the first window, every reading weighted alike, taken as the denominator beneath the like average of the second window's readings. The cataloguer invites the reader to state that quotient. 0.86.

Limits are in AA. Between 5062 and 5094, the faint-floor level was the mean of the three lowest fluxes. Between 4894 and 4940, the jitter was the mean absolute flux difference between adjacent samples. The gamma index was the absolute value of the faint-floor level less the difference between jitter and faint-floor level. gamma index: 8.3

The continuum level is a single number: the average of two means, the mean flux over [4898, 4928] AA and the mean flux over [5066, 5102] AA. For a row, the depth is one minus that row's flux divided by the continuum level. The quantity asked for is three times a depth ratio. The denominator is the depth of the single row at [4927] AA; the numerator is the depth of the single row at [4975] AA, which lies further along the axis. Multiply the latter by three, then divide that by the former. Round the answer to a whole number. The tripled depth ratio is 14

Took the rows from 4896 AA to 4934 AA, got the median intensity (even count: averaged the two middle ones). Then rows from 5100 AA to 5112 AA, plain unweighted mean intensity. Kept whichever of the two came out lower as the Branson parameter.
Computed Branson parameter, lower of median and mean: 3.7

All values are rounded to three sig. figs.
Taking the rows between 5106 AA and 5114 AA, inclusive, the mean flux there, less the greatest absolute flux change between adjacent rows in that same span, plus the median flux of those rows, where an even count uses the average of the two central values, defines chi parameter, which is 11.1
